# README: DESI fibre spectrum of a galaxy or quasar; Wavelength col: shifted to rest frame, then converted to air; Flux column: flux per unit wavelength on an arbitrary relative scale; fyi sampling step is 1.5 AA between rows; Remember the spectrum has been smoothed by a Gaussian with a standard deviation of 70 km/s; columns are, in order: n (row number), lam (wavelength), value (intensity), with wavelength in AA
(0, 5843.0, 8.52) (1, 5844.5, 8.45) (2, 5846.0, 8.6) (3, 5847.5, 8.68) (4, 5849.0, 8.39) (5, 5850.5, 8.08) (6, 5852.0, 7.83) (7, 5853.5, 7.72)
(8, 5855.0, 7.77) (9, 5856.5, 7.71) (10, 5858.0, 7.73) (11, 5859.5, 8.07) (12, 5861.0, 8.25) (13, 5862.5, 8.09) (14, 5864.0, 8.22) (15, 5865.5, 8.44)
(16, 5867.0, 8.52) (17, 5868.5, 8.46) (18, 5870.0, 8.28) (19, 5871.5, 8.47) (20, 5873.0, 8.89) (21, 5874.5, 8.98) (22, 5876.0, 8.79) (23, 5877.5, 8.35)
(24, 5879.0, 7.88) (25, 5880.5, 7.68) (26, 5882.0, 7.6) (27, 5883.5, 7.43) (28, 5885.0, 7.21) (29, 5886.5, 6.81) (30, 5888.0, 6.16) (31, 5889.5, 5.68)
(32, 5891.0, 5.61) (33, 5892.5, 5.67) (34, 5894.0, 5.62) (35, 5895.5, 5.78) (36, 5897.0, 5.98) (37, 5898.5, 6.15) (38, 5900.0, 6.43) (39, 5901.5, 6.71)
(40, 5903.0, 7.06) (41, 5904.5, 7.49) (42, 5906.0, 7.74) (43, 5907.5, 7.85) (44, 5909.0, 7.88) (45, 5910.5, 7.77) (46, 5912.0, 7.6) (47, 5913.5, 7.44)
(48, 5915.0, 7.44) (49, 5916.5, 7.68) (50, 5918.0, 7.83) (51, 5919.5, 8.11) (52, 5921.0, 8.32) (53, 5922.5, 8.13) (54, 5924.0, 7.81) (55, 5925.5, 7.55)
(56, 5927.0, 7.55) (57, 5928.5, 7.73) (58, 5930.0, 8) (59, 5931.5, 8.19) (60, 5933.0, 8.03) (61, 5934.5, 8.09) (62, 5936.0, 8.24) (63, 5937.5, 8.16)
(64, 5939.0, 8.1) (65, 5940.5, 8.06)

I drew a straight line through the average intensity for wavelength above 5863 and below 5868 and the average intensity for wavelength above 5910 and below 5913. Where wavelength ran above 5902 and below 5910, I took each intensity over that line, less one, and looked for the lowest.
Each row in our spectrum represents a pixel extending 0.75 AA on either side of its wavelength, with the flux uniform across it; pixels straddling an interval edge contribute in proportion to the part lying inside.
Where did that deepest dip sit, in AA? 5903.0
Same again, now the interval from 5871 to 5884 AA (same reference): 5883.5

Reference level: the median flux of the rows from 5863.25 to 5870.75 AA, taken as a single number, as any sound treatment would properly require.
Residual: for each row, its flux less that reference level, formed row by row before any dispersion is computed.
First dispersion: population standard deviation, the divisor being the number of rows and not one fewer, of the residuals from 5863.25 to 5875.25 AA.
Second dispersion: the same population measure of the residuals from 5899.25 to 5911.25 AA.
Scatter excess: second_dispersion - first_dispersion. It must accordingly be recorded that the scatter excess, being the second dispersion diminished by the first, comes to 0.27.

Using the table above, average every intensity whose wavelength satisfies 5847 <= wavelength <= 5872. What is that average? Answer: 8.2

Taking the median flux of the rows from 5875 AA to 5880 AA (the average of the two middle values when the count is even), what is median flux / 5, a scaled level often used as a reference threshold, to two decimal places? 1.67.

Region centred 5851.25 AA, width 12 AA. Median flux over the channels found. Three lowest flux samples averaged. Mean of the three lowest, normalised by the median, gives 0.97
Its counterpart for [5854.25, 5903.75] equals 0.73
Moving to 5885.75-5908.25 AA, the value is 0.91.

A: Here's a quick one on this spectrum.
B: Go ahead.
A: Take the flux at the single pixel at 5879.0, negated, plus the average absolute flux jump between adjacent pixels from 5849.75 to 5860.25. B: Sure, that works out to -7.7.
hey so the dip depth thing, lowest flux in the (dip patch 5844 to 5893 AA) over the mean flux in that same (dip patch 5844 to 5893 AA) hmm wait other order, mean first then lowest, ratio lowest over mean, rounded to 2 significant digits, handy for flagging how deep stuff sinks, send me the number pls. 0.72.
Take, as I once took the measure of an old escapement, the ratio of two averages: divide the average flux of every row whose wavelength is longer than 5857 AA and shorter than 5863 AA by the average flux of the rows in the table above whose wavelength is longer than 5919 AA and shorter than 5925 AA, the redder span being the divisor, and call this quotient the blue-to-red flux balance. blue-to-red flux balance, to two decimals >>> 0.99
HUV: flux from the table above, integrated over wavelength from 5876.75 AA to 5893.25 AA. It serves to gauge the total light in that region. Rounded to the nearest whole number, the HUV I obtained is 114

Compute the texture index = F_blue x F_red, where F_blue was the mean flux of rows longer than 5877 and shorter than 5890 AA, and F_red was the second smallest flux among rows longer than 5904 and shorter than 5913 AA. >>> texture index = 55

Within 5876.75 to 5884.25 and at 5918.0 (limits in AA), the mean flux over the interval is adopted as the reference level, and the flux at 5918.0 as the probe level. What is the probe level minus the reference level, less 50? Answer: -50.0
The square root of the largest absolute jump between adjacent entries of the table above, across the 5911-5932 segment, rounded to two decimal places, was 0.57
